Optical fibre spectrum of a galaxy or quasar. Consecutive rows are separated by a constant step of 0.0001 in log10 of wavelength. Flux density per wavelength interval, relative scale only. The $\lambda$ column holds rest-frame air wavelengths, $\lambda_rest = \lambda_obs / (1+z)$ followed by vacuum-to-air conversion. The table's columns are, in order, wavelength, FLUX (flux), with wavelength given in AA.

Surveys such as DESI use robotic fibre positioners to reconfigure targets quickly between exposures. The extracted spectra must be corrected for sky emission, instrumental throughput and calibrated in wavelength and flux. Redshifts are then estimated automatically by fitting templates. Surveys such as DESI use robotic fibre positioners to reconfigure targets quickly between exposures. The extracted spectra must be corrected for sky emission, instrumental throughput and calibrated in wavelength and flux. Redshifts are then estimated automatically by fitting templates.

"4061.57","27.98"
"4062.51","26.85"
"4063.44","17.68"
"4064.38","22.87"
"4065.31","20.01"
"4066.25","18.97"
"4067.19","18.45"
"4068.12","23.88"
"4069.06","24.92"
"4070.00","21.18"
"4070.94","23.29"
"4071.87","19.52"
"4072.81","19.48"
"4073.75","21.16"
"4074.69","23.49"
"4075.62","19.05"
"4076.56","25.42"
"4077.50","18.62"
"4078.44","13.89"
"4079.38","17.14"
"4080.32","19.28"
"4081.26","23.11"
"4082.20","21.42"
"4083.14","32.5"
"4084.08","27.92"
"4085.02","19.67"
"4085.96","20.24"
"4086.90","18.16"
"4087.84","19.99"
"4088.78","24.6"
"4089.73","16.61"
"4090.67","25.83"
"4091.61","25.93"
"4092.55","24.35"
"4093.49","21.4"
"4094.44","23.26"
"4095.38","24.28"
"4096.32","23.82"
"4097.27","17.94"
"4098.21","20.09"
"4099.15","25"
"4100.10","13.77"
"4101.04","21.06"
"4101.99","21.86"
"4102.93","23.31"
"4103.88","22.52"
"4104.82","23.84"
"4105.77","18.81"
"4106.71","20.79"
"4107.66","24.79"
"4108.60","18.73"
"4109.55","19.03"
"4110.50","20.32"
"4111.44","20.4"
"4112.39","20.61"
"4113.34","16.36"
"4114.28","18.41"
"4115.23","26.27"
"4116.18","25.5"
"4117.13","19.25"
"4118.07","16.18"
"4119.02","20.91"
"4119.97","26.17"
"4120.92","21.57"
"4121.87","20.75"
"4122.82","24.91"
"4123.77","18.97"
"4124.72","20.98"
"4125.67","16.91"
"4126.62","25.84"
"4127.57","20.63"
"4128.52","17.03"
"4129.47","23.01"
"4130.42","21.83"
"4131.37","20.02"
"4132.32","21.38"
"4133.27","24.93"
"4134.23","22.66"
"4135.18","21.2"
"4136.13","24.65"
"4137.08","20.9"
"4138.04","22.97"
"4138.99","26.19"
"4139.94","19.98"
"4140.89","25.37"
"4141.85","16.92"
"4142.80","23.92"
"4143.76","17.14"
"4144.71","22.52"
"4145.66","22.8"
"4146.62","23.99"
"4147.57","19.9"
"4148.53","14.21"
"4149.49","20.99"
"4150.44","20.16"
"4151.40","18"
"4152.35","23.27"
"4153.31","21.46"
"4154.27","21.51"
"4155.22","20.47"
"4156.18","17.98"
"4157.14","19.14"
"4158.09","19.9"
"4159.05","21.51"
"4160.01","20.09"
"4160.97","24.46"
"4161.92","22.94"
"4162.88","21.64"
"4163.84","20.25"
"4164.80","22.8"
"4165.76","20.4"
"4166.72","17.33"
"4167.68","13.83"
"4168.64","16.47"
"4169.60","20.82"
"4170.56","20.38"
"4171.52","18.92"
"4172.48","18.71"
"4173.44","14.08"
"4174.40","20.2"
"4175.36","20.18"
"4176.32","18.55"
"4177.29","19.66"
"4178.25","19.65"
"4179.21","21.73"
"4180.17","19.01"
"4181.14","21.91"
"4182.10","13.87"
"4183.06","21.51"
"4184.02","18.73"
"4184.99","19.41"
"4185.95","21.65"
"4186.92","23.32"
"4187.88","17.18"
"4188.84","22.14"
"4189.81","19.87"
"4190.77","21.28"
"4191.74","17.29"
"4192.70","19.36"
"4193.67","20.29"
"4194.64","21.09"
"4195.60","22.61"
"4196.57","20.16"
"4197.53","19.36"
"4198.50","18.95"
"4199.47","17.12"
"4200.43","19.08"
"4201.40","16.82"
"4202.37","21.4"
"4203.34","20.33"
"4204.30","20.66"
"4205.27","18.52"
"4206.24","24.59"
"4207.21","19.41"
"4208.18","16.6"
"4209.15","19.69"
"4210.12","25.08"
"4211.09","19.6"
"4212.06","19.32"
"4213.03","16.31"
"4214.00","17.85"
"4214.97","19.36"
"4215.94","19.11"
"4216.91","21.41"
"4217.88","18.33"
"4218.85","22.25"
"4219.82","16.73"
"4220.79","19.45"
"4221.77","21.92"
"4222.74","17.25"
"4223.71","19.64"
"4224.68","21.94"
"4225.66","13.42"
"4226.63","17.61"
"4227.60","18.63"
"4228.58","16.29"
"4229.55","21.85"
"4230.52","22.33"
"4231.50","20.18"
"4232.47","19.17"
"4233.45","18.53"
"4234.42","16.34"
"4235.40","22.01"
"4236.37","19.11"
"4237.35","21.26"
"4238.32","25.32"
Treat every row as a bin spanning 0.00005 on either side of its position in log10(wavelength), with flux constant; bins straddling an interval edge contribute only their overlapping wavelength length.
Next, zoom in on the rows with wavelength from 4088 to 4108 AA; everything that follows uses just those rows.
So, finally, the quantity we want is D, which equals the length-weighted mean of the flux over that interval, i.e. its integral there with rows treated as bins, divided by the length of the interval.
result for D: 22.0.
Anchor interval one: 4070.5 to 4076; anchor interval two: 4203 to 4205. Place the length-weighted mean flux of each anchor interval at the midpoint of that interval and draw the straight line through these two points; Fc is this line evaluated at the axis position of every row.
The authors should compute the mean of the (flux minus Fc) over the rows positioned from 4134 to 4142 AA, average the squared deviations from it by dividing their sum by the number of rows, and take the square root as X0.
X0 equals 2.7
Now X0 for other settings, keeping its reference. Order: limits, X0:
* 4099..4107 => 3.1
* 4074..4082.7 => 3.4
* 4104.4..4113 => 2.0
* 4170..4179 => 1.8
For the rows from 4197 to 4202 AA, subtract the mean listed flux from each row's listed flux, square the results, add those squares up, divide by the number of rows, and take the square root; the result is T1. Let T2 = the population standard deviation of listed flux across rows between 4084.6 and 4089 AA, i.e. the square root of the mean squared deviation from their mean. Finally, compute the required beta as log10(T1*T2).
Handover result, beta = 0.36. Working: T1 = 1.1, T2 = 2.16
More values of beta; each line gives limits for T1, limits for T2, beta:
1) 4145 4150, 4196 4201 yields 0.53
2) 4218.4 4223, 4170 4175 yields 0.72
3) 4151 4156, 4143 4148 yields 0.63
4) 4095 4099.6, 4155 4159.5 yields 0.51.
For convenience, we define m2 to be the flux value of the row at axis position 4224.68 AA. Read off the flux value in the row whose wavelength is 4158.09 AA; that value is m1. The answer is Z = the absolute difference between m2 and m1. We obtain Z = 2.0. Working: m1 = 19.9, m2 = 21.94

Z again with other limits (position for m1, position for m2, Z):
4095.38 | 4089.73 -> 7.7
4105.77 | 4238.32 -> 6.5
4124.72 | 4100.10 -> 7.2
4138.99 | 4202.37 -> 4.8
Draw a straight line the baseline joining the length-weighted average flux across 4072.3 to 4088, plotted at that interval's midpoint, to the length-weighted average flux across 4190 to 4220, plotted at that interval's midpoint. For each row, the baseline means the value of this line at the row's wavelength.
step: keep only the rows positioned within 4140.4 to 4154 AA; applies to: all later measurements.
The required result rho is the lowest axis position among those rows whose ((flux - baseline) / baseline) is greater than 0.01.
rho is 4140.89 AA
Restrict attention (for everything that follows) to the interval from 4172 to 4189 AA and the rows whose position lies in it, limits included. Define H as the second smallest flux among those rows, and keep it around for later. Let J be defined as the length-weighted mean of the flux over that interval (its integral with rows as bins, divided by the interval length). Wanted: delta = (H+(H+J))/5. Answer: 9.5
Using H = 14.08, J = 19.5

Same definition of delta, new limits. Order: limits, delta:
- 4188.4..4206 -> 10.8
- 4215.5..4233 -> 10.4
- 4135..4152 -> 11.0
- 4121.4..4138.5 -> 11.1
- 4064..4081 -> 11.0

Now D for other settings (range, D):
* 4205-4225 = 19.7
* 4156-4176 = 19.6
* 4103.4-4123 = 21.2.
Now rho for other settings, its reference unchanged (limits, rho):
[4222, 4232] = 4224.68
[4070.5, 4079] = 4070.94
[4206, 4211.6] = 4206.24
